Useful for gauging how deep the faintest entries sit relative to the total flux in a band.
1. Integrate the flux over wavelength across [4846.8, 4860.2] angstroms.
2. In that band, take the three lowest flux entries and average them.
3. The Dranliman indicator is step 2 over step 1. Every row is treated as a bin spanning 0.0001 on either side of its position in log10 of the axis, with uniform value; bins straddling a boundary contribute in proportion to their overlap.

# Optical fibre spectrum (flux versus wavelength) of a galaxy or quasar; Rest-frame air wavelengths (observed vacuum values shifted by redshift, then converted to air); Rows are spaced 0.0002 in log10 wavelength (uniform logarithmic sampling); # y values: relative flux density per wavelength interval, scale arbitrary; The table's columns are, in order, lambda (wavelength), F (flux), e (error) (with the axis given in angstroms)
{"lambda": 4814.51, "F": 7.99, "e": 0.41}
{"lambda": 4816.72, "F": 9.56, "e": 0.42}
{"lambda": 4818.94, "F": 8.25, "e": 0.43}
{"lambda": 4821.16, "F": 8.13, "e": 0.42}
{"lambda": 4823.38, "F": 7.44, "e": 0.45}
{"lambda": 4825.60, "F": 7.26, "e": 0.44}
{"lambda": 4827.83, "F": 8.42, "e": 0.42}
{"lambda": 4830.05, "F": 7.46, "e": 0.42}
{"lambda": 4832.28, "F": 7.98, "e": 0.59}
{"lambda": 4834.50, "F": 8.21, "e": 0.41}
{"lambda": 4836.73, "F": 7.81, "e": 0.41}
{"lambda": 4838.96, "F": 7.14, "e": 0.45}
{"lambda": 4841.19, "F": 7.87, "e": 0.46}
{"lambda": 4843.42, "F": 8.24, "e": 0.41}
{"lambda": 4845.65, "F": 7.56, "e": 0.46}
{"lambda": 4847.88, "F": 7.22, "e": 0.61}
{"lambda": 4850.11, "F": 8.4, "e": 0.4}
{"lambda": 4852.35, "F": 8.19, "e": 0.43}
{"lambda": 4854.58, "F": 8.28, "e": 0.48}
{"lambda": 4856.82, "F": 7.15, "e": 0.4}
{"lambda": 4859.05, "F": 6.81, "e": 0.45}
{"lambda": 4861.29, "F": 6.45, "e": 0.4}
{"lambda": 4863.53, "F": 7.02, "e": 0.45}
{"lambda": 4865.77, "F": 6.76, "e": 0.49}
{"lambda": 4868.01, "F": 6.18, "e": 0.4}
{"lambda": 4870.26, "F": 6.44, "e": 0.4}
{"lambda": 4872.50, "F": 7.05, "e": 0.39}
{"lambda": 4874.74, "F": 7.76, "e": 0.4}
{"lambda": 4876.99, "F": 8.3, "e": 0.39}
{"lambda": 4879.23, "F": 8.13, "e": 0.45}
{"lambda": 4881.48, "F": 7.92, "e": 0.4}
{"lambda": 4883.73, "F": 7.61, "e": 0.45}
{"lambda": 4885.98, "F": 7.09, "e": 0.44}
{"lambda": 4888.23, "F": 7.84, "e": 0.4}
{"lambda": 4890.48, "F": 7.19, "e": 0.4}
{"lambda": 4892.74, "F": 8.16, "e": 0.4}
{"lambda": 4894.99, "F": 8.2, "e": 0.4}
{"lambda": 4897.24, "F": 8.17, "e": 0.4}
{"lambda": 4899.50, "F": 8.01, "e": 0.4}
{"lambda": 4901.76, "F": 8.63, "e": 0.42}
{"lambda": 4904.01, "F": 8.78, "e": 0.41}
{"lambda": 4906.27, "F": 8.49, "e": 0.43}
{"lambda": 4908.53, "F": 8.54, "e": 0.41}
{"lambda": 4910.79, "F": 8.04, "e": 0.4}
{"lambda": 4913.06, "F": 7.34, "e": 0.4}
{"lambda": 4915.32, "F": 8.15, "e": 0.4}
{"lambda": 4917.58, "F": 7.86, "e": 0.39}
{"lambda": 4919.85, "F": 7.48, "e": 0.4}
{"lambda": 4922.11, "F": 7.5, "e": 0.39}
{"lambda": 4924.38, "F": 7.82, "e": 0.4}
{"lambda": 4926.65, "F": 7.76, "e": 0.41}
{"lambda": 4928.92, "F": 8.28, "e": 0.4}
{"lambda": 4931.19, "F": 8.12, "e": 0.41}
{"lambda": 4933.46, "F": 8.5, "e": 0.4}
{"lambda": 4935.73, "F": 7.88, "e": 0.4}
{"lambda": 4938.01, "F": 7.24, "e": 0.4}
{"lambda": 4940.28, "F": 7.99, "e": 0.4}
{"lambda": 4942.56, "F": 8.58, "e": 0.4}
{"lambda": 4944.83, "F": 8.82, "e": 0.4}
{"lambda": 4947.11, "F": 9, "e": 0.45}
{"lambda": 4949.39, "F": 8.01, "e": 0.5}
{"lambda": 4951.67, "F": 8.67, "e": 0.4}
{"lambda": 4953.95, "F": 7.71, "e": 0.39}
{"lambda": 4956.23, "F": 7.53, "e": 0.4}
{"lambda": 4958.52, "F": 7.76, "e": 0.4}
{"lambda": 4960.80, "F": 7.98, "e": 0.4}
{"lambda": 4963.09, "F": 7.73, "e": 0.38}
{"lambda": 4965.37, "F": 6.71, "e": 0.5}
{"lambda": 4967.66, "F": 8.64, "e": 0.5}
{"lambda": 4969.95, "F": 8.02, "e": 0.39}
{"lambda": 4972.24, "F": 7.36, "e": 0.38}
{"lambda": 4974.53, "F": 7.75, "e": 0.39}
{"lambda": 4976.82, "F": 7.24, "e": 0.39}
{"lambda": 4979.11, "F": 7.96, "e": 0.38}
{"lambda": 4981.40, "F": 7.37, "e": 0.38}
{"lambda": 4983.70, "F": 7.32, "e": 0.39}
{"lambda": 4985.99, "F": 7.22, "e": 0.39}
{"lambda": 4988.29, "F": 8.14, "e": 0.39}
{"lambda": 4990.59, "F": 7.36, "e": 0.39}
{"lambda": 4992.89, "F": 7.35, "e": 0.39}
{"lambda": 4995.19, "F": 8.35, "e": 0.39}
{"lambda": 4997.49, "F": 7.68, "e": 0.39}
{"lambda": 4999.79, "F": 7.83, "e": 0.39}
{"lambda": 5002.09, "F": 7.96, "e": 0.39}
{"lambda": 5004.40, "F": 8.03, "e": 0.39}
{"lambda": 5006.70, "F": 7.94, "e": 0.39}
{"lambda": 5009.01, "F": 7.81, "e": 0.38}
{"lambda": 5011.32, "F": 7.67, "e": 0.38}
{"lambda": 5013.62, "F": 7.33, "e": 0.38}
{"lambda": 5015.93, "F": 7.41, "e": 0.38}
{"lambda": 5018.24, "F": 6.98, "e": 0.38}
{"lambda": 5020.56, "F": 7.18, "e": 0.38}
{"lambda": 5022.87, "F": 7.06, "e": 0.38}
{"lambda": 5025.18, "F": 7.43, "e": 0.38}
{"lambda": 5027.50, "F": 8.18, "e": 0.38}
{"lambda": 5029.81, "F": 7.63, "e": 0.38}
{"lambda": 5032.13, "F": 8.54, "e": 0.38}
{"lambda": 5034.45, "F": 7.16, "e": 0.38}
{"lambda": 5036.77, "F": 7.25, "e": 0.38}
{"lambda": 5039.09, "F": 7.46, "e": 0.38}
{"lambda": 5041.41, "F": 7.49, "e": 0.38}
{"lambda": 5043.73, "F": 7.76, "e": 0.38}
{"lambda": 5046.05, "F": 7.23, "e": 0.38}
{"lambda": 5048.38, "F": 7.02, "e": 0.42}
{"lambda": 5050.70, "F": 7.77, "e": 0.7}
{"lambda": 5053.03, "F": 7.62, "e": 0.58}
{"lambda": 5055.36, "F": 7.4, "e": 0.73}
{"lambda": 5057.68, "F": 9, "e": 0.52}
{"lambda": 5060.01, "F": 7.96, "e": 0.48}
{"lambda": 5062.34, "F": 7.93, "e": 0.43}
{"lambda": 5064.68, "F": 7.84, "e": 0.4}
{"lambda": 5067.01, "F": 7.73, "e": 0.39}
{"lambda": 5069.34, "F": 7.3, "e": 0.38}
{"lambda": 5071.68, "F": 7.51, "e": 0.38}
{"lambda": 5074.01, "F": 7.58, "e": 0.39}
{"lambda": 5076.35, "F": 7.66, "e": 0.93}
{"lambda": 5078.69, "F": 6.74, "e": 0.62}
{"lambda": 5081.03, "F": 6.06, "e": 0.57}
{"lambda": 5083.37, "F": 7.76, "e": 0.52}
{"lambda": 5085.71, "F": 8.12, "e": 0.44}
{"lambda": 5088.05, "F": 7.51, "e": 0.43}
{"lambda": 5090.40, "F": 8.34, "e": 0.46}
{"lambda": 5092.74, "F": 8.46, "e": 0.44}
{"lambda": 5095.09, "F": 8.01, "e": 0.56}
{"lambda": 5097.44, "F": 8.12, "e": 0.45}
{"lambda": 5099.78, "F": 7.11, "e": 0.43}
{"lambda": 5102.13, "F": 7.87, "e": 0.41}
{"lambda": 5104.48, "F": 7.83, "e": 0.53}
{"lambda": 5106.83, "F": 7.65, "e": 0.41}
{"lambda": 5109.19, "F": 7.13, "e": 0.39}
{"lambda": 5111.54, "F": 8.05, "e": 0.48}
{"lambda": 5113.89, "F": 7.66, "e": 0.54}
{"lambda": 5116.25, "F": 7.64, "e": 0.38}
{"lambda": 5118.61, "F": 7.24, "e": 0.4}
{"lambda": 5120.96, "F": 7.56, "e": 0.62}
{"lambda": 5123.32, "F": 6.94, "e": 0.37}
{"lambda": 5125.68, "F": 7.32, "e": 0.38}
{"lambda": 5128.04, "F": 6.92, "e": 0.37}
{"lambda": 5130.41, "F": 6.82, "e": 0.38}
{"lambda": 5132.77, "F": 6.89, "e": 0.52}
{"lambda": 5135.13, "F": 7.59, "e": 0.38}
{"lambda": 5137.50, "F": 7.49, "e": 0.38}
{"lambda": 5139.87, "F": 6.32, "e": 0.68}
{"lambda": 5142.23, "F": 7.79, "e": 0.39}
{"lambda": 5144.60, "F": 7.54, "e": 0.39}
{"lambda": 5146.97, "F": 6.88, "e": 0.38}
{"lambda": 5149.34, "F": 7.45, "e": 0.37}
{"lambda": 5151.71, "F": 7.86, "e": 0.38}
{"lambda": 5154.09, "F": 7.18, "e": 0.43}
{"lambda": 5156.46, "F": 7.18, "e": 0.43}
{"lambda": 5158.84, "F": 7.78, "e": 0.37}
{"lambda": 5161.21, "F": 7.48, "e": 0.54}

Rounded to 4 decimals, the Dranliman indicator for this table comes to 0.0686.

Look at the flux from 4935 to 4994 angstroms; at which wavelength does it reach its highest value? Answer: 4947.11 angstroms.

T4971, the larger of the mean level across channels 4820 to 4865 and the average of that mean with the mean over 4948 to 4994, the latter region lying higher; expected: 7.67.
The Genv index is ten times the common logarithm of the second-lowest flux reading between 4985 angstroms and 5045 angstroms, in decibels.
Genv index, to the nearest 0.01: 8.49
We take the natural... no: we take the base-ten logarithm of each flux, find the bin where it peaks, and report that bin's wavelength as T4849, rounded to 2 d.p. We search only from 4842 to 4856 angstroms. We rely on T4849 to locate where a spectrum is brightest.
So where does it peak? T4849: 4850.11 angstroms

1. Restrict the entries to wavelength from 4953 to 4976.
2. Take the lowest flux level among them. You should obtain 6.71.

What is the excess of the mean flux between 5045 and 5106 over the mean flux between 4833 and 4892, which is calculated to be 0.2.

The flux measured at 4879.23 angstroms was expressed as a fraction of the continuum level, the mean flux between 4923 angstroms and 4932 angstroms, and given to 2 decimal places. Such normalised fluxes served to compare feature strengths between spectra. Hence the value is 1.02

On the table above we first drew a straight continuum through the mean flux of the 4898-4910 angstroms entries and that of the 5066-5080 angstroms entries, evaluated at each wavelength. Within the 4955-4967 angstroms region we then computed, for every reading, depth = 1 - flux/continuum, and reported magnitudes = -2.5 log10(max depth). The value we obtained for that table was 1.9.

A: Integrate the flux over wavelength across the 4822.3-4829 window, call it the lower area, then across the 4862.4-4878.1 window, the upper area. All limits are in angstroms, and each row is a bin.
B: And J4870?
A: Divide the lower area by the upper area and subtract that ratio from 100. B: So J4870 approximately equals 99.5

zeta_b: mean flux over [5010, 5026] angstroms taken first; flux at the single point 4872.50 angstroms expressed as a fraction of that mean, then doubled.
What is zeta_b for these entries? 1.93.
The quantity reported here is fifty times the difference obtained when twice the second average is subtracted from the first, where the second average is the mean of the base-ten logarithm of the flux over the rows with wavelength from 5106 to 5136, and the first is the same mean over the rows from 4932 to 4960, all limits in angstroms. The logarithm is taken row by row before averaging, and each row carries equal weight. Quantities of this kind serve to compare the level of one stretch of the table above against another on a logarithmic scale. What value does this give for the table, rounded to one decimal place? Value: -41.0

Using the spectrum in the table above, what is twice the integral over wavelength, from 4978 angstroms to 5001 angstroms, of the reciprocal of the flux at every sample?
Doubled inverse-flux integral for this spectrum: 6.0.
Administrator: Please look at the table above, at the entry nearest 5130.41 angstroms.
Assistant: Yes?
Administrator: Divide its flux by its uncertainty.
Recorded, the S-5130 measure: 17.9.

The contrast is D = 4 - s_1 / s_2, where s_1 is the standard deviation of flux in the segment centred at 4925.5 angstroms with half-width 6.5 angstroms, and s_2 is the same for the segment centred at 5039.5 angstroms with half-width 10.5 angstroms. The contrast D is 3.3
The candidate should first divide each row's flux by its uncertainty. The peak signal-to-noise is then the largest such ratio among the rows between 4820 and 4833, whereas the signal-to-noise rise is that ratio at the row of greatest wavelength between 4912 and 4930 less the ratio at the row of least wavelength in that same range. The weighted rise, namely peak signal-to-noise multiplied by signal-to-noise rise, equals 47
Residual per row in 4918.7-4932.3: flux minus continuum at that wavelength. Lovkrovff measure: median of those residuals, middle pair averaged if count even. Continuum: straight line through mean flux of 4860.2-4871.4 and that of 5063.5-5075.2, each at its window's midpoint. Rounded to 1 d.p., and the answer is 0.9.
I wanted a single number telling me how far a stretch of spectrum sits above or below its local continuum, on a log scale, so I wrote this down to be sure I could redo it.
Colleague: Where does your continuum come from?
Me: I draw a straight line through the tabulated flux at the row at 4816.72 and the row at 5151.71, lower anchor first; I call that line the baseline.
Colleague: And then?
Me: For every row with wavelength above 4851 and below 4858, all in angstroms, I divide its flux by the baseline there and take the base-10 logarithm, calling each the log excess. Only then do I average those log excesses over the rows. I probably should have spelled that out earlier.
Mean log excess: -0.076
